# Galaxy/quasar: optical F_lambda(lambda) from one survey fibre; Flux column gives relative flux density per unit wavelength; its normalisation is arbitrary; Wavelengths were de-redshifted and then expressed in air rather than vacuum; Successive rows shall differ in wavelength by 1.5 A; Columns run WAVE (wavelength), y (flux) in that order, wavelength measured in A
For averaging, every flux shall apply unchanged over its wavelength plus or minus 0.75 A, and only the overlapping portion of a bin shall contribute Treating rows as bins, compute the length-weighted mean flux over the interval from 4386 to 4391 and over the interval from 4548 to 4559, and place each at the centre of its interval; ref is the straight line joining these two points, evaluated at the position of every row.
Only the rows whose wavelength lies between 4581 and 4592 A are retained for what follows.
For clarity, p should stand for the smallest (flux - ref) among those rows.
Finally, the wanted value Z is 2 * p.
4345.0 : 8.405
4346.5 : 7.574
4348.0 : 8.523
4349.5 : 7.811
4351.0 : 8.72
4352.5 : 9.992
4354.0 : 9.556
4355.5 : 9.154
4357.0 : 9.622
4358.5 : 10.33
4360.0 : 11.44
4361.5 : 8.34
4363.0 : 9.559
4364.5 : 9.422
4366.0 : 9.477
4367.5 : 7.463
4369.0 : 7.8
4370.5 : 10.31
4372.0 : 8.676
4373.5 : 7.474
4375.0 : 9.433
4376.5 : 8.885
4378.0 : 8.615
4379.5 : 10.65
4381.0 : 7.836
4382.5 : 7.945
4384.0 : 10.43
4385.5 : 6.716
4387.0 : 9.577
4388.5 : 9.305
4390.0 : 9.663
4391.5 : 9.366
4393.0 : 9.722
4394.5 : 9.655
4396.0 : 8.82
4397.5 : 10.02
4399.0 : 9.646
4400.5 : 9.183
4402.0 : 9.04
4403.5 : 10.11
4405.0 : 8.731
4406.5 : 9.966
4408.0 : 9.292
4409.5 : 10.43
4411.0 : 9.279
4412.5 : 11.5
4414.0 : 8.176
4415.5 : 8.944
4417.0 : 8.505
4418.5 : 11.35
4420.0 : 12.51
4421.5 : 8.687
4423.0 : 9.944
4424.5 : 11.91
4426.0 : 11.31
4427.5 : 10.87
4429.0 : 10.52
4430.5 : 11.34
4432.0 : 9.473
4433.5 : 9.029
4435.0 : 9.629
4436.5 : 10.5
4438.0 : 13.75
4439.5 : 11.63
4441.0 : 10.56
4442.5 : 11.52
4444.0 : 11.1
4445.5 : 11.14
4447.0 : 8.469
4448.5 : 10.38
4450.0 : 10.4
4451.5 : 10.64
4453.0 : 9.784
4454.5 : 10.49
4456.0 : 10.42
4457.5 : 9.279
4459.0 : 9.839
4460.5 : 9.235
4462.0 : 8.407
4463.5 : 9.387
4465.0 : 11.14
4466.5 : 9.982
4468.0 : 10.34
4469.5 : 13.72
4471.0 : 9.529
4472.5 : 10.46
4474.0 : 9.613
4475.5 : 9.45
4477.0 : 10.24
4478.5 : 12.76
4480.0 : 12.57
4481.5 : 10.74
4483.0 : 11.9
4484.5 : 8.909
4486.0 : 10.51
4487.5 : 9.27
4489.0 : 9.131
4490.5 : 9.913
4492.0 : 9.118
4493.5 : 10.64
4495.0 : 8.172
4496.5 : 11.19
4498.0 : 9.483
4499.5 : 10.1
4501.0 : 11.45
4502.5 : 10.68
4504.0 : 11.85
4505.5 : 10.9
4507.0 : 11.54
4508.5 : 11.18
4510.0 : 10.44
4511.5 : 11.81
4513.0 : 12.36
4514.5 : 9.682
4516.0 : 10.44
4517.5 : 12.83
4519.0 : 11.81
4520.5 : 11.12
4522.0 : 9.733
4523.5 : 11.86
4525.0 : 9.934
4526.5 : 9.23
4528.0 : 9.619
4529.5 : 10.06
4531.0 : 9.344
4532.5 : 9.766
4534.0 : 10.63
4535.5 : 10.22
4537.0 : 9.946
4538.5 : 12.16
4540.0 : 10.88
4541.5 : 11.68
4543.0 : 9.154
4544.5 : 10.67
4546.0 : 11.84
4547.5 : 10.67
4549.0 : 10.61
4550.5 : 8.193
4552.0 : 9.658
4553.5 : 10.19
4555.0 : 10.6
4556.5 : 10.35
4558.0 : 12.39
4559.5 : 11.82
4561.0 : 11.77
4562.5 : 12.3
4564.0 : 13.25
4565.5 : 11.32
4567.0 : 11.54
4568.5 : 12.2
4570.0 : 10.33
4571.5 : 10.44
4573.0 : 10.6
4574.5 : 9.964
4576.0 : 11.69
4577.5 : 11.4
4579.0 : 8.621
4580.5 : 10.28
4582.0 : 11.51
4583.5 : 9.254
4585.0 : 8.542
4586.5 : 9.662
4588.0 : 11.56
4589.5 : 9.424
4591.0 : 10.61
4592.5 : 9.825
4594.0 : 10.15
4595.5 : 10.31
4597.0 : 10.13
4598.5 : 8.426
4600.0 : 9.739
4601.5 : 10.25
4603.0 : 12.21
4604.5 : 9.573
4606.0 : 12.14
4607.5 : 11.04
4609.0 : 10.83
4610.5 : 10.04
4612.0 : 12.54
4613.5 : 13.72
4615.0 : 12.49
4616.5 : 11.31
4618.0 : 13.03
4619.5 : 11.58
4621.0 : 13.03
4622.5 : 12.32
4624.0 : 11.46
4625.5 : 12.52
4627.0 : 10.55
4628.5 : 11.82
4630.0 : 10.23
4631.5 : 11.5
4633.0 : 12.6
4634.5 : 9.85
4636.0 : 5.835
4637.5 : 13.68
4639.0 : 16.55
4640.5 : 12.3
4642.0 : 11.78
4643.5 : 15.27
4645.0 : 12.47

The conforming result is -3.9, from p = -2.0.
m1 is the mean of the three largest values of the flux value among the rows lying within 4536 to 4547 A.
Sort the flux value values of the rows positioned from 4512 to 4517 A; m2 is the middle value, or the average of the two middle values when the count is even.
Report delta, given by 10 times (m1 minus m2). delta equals 15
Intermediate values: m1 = 11.9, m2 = 10.4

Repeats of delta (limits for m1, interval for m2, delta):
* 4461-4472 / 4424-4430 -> 6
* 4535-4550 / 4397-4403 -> 25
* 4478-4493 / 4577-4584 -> 21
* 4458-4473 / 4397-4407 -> 21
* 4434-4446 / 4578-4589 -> 26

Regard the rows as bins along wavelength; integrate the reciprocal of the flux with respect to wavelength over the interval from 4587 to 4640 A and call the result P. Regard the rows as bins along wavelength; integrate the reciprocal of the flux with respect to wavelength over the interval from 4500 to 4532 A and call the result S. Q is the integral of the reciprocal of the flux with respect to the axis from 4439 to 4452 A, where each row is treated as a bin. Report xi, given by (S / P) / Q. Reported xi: 0.50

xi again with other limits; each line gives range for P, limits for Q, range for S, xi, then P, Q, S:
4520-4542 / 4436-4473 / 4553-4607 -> 0.67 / 2.1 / 4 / 5.1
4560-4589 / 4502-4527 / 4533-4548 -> 0.23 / 2.7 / 2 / 1.4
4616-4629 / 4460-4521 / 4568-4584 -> 0.24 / 1.1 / 6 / 1.5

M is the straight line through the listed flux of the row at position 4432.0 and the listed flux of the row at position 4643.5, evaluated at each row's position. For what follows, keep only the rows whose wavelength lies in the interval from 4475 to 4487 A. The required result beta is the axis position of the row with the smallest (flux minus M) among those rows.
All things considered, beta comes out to 4484.5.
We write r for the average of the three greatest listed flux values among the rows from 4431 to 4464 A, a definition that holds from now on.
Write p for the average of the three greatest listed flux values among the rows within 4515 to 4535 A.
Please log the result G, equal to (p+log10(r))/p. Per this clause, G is 1.09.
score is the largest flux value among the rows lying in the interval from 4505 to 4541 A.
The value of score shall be 12.83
